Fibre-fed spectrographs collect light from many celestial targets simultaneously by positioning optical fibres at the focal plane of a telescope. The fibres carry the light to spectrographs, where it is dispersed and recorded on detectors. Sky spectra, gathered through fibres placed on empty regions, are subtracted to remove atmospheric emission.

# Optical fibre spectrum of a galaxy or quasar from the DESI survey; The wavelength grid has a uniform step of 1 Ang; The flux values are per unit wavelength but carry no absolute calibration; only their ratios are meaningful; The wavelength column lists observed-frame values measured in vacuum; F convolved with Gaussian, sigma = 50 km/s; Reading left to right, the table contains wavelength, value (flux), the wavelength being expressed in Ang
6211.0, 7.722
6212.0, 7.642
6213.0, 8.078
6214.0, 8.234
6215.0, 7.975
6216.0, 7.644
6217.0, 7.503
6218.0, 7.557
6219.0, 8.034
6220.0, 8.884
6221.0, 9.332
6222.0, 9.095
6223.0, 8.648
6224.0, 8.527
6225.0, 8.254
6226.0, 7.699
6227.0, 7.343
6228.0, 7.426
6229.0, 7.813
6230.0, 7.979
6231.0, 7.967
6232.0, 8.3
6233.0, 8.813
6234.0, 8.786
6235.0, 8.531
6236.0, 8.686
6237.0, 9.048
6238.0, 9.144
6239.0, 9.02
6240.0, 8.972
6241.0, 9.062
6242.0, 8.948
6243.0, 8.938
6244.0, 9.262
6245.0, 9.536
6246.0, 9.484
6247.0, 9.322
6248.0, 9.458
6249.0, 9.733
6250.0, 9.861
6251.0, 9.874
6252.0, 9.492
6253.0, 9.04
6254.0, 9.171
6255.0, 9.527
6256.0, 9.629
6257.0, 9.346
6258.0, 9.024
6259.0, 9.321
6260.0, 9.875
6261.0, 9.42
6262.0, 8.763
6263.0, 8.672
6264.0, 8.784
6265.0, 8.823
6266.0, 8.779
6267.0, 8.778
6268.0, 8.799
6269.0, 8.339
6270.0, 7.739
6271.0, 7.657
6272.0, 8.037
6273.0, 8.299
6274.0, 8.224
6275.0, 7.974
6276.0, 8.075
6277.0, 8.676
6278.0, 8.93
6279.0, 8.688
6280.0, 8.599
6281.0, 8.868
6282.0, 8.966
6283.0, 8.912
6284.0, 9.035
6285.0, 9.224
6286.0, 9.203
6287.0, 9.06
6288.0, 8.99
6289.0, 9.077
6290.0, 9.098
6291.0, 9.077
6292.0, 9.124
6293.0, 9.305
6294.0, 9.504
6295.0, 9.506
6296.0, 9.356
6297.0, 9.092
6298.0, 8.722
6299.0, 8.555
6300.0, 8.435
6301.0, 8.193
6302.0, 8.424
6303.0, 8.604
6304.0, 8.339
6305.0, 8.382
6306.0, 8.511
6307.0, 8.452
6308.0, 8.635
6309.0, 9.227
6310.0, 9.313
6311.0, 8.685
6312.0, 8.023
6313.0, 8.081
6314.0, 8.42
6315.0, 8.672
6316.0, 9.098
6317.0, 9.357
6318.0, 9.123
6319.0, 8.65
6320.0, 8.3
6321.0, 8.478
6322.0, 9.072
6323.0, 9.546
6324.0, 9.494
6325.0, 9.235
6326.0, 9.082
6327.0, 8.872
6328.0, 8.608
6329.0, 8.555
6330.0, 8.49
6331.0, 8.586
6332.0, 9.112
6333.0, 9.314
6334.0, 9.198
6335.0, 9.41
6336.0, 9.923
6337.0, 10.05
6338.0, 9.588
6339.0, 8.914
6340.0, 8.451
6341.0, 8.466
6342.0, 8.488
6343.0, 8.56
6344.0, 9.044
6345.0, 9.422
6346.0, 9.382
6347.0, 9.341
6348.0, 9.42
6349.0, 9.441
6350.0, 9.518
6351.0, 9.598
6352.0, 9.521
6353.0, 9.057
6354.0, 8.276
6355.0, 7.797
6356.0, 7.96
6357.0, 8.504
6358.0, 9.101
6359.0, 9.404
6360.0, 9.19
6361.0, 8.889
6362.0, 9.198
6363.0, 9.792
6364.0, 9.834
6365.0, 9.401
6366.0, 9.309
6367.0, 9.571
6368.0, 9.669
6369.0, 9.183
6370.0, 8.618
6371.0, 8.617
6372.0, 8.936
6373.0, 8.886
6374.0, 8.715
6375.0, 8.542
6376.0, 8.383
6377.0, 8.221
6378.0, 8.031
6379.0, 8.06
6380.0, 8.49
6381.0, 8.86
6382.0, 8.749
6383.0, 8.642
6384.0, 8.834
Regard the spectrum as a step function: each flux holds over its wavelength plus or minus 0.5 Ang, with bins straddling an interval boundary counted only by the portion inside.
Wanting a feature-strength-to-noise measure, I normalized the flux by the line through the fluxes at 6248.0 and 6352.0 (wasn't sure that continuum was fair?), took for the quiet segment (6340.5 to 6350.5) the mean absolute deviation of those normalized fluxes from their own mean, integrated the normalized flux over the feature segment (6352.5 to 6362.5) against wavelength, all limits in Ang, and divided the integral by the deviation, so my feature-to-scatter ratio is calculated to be 234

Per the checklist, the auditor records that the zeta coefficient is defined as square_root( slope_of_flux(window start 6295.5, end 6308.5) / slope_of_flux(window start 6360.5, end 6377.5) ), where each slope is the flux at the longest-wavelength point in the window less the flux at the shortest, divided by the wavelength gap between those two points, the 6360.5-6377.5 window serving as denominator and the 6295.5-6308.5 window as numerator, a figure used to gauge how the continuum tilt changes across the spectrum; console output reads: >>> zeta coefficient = 1.2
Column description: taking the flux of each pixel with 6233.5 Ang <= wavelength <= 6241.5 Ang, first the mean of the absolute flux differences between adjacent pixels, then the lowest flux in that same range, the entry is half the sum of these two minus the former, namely 4.2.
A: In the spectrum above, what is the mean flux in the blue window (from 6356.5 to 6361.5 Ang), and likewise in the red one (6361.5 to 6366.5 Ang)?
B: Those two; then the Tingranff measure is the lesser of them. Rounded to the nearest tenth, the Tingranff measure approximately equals 9.0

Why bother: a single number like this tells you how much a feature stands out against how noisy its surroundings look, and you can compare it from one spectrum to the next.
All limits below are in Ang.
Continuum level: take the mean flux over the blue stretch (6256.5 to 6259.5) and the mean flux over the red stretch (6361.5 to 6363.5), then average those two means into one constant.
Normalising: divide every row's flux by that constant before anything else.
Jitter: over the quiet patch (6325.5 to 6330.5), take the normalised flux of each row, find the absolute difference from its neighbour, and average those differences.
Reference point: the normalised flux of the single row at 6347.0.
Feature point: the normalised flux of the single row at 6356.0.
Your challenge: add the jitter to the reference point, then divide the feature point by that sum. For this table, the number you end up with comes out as 0.84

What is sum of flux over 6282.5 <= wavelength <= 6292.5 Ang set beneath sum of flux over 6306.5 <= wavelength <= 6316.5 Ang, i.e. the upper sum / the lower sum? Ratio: 0.95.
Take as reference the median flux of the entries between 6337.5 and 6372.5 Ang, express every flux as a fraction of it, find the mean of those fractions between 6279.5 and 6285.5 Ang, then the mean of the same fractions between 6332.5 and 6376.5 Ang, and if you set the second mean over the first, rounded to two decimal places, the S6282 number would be 1.02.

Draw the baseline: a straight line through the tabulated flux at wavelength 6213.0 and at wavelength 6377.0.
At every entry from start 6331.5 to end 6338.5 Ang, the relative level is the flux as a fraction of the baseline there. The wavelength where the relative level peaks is 6337.0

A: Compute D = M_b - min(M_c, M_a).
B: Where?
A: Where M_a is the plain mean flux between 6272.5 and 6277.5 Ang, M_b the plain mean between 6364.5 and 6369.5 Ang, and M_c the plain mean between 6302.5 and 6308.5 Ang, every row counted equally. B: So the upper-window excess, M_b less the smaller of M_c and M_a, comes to 1.2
